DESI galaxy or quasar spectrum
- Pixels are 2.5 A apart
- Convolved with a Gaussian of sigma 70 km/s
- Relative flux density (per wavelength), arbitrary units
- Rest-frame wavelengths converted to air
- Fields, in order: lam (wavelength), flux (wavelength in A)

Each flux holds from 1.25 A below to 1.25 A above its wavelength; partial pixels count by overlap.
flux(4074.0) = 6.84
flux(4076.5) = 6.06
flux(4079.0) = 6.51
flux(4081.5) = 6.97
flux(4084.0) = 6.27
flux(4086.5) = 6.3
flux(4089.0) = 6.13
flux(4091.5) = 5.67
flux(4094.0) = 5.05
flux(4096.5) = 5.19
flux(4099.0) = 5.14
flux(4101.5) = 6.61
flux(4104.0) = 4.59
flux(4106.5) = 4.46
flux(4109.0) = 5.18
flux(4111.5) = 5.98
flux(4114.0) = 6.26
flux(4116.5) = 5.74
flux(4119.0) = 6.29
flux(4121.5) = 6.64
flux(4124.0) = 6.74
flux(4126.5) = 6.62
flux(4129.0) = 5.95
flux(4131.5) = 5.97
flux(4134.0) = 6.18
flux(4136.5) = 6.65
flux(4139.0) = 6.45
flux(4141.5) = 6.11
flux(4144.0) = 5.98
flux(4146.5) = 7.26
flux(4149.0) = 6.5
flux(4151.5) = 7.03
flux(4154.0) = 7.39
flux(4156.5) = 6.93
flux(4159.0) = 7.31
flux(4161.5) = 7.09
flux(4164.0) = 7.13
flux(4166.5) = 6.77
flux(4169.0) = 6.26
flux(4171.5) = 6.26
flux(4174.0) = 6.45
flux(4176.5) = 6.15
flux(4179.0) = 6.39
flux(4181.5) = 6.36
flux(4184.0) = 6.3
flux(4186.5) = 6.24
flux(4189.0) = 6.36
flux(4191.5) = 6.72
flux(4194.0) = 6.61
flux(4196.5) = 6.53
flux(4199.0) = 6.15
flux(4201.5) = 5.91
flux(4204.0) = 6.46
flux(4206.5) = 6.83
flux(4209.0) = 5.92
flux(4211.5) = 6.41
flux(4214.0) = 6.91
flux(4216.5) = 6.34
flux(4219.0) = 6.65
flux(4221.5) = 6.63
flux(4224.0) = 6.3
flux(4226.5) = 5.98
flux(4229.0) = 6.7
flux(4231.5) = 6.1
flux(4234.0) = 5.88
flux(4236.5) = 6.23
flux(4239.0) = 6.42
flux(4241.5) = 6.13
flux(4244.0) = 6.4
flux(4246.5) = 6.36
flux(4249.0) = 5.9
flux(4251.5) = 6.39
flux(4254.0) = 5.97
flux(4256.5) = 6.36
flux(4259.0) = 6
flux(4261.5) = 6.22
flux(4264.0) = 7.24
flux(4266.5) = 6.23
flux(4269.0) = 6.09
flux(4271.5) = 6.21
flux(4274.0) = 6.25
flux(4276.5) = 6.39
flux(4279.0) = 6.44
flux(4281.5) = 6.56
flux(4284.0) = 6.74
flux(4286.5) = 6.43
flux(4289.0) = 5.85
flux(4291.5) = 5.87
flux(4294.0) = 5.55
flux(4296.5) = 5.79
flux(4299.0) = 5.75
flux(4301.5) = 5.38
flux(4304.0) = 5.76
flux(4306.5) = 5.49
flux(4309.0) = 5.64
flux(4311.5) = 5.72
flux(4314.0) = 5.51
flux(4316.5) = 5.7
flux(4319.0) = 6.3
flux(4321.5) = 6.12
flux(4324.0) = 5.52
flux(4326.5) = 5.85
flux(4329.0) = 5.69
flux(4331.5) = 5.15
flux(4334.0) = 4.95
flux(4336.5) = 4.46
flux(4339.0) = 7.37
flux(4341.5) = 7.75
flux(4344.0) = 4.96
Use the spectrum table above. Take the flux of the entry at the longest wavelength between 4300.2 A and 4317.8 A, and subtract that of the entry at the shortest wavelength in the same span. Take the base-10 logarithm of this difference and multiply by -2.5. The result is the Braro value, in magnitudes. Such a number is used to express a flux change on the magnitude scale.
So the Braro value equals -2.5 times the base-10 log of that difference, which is 1.2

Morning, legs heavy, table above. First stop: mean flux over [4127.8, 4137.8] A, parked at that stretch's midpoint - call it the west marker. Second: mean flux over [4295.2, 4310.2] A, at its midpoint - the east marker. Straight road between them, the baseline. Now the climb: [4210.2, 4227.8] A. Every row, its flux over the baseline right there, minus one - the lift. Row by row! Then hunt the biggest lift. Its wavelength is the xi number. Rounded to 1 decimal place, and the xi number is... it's 4214.0 A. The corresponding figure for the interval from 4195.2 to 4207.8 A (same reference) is 4206.5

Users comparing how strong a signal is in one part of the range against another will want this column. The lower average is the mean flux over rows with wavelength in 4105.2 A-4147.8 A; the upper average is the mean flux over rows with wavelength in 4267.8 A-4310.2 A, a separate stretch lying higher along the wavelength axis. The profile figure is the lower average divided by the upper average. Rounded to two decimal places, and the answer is 1.02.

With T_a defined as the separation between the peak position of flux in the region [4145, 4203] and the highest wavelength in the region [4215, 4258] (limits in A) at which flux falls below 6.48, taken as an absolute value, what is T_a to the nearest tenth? 102.5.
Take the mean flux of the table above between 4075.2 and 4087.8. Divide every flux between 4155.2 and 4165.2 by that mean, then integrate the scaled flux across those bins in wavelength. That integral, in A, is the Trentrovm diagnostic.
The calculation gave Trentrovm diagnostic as 11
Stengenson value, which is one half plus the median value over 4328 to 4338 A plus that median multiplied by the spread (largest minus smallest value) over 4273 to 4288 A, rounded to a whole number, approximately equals 8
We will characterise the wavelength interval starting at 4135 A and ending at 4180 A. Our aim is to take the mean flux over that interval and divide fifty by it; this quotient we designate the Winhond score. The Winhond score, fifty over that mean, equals 7.49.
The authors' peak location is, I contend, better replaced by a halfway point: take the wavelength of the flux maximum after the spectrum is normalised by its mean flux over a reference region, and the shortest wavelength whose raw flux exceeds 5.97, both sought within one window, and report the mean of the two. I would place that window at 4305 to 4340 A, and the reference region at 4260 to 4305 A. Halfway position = 4329.0 A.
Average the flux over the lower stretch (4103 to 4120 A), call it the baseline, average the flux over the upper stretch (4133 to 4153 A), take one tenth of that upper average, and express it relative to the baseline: 0.119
